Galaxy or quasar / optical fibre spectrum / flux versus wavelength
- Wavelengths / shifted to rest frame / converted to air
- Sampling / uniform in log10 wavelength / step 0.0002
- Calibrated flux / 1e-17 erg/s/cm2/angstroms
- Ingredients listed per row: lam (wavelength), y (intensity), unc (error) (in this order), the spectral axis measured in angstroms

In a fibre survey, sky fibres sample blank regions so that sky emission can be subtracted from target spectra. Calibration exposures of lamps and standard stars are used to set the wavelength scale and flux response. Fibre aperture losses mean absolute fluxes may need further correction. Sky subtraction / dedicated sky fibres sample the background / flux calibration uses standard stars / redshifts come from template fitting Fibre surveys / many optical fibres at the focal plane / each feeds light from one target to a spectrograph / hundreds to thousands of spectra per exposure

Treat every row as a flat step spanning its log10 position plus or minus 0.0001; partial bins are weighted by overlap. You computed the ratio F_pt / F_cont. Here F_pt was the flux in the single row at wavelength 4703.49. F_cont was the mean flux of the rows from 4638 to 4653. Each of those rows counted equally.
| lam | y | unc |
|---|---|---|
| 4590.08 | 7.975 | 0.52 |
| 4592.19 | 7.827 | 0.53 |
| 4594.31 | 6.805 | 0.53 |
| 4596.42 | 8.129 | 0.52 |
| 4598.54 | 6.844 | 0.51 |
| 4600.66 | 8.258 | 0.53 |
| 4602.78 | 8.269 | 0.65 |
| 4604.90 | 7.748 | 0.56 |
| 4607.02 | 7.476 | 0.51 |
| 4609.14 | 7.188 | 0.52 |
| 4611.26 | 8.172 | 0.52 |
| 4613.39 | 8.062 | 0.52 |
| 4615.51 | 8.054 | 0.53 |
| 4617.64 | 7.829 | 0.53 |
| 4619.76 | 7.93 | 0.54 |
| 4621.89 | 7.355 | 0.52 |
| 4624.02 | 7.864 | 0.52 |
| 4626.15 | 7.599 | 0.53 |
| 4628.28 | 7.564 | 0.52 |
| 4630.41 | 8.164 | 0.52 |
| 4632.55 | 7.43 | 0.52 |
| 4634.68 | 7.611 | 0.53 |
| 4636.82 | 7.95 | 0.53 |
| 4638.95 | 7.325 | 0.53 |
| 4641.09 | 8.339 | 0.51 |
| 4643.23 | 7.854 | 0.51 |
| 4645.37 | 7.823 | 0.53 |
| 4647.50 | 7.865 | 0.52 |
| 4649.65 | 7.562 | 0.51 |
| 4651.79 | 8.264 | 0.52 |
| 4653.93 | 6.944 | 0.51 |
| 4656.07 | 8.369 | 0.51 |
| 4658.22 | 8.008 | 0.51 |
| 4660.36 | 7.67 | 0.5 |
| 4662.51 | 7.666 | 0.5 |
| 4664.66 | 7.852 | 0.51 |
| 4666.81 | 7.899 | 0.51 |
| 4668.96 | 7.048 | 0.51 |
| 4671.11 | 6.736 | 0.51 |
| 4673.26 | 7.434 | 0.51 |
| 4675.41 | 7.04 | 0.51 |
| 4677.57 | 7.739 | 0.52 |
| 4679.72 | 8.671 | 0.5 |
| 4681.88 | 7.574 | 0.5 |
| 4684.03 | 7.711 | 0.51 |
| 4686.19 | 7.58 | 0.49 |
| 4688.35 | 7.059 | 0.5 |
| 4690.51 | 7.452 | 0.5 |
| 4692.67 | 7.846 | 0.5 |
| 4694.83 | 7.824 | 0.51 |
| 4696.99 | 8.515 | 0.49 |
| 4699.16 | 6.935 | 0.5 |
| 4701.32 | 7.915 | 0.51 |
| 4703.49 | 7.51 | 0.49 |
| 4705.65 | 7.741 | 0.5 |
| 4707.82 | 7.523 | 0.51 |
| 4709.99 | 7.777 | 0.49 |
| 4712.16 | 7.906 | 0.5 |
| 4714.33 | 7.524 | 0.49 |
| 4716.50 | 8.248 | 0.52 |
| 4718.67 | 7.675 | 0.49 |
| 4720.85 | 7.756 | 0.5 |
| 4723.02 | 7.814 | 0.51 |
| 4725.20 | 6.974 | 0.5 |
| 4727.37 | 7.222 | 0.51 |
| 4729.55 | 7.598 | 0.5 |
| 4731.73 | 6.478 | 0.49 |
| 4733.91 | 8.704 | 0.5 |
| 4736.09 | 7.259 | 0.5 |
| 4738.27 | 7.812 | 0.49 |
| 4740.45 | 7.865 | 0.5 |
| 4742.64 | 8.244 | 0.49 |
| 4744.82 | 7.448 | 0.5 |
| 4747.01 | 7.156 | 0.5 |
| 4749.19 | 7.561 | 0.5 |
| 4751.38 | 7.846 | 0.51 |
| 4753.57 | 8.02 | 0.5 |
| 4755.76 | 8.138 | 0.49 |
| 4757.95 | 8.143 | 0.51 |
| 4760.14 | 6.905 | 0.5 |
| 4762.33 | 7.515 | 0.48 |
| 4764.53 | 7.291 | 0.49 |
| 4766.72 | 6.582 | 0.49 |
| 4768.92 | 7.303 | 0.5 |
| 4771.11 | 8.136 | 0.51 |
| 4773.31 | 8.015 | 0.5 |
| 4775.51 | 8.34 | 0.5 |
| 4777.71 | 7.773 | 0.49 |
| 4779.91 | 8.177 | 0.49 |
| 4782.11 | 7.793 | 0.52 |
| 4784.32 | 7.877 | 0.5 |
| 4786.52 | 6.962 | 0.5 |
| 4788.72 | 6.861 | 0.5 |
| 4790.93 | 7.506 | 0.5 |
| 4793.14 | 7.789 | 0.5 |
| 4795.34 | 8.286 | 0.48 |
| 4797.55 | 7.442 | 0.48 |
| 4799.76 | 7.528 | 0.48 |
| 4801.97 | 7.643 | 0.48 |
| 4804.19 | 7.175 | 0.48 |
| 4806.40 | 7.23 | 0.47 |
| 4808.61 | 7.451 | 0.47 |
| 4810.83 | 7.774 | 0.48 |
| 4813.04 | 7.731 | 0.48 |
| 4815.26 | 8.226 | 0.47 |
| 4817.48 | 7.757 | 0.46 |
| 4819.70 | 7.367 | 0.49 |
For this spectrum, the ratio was 0.96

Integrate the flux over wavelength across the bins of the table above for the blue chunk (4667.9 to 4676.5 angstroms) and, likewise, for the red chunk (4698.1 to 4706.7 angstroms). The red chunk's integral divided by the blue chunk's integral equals 1.07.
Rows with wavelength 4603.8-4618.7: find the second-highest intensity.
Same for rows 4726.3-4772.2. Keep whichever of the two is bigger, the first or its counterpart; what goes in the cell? 8.24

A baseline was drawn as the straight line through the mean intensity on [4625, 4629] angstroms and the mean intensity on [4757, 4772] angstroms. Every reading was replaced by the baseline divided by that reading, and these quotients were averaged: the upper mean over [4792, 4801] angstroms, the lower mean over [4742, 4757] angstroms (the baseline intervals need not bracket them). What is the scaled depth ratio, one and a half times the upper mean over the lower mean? 1.49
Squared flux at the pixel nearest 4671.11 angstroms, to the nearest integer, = 45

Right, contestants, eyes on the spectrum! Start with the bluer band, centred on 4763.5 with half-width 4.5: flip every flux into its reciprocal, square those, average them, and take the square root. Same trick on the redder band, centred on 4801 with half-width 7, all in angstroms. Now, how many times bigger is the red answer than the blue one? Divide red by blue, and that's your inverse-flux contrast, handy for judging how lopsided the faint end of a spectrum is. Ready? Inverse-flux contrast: 0.94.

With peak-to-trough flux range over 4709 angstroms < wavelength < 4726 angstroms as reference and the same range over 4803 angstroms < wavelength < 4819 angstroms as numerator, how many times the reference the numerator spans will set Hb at 0.82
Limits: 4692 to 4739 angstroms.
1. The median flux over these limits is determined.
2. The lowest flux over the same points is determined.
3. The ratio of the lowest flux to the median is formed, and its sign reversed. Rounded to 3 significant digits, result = -0.836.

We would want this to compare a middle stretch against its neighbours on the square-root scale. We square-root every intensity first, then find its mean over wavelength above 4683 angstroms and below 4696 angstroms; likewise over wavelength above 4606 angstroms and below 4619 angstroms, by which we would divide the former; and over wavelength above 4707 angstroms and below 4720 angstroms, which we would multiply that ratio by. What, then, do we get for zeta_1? 2.75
